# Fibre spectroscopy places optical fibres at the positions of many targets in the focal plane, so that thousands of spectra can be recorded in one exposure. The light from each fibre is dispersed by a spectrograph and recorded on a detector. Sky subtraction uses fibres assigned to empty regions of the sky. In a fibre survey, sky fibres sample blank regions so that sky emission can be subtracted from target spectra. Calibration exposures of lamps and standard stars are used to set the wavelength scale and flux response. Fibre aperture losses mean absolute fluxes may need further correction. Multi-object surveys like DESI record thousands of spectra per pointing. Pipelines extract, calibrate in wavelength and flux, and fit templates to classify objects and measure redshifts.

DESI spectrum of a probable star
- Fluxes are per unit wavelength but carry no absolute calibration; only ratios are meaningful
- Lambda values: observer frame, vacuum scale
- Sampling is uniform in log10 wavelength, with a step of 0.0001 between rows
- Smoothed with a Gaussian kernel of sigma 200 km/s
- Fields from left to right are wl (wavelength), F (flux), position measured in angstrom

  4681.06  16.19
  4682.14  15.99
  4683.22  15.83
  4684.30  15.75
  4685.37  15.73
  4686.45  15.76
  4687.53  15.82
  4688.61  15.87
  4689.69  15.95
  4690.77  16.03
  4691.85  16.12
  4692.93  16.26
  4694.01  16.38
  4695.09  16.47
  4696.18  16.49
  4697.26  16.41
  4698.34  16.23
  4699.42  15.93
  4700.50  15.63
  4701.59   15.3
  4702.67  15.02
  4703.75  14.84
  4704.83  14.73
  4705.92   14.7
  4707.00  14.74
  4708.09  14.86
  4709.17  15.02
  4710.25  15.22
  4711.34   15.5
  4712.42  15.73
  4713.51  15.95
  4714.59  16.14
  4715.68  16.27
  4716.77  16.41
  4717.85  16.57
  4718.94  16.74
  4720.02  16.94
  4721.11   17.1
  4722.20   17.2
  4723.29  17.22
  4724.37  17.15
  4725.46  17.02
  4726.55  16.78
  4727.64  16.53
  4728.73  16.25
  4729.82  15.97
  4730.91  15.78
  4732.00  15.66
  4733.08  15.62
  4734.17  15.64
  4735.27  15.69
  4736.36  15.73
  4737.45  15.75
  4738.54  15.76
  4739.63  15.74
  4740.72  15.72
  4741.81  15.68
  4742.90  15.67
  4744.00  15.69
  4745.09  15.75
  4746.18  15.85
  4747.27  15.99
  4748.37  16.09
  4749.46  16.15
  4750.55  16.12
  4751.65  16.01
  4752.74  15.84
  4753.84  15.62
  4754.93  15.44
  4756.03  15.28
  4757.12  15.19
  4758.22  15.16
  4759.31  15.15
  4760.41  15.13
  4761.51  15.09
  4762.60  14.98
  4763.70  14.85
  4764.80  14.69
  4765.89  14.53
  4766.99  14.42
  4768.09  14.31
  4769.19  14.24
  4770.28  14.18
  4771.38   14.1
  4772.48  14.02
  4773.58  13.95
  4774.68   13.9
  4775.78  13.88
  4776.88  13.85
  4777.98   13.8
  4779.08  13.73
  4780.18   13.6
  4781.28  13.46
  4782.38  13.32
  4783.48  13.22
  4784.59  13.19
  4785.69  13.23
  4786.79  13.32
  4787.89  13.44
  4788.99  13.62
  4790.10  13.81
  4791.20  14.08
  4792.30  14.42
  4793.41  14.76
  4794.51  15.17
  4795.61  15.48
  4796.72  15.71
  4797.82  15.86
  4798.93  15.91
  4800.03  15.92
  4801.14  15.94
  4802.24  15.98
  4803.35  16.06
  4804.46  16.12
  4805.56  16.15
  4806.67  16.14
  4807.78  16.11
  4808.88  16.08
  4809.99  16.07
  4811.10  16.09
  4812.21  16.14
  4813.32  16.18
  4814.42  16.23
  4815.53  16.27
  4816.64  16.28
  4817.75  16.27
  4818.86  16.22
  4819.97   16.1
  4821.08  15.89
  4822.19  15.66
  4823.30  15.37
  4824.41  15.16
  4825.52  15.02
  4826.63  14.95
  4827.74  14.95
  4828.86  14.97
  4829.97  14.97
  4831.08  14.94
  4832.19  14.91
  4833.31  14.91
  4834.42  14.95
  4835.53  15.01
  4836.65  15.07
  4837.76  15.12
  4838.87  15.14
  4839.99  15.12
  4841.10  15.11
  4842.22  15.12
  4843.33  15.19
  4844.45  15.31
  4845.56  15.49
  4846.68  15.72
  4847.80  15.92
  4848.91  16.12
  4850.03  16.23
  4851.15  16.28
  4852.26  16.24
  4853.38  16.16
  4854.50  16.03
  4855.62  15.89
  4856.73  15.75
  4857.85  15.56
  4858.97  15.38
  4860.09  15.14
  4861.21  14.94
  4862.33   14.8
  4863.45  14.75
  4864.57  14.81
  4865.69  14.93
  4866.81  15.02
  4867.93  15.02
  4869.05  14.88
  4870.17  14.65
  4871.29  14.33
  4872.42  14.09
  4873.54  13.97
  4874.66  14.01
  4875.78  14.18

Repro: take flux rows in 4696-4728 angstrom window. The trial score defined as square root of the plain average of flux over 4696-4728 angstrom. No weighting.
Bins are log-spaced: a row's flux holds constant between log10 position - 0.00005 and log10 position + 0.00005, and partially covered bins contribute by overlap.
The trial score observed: 4.00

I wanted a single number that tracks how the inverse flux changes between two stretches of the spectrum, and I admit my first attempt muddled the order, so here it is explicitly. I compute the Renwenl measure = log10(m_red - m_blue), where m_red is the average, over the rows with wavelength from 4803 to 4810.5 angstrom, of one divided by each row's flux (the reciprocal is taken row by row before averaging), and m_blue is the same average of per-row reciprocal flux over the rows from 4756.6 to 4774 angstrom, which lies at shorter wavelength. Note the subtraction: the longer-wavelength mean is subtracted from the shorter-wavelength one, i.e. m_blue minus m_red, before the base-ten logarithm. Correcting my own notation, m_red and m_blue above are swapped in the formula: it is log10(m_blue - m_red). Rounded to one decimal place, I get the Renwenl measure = -2.2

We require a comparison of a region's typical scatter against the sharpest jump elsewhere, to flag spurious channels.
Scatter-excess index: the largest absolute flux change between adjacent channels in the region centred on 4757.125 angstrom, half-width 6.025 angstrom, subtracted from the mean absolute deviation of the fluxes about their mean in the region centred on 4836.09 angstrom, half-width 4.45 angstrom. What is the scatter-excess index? -0.14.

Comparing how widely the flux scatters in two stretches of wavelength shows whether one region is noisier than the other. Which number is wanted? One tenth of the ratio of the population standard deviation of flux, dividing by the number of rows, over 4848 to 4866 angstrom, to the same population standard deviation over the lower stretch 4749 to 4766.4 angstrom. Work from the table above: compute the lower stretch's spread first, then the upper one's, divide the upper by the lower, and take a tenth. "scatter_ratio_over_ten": 0.12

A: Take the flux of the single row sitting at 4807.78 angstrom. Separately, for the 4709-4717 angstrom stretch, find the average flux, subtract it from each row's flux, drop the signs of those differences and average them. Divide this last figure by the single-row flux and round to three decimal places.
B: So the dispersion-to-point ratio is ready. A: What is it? 0.026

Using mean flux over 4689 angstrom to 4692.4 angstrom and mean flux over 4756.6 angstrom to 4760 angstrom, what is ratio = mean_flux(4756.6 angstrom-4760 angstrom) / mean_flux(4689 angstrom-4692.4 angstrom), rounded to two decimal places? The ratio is 0.95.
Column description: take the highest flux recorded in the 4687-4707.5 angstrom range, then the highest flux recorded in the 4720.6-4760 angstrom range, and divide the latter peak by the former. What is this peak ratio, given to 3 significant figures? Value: 1.04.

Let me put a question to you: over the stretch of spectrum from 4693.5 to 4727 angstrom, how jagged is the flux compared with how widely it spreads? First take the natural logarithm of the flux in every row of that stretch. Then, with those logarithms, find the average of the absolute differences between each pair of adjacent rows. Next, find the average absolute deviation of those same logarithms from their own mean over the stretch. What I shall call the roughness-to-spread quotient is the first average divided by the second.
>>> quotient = 0.23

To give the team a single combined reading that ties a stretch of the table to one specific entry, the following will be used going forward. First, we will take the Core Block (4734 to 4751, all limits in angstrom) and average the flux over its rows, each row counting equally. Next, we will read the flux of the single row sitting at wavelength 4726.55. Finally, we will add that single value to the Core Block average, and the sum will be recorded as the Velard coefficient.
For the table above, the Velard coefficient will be 32.6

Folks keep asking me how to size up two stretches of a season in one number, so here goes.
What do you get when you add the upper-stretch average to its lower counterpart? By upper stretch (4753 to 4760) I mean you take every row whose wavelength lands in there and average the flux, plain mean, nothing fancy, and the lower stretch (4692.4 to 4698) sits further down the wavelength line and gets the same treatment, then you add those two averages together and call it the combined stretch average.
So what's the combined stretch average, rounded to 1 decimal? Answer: 31.7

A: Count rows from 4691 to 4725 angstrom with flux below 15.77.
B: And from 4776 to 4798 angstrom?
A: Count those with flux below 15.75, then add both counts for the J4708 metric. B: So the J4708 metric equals 31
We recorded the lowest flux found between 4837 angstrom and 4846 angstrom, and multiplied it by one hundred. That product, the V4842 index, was 1511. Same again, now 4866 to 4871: 1465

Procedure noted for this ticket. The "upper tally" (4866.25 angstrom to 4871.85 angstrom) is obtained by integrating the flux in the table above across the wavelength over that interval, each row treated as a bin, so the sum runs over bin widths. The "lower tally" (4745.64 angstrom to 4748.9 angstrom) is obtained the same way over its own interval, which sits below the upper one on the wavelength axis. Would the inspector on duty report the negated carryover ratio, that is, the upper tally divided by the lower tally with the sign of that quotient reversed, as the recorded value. -1.6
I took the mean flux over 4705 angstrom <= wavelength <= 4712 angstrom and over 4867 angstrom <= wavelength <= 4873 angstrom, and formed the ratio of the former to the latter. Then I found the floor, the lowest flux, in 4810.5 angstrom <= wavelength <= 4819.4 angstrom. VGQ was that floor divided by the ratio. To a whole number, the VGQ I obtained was 16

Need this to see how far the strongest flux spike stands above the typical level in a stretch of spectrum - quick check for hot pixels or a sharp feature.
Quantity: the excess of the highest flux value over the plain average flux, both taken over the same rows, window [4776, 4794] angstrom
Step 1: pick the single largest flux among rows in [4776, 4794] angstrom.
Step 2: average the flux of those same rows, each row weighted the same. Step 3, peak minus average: 1.1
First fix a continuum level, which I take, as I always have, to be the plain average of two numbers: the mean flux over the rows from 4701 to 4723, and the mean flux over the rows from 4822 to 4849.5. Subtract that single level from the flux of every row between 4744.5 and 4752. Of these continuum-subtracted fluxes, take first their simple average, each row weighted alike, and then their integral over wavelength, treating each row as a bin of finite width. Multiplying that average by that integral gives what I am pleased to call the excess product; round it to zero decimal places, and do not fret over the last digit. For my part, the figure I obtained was 2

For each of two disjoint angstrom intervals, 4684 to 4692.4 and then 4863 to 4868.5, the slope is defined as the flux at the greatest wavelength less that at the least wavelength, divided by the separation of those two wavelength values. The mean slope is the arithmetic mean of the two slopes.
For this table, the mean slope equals 0.055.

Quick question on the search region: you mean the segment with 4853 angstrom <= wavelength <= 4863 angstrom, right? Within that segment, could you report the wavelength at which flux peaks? 4853.38 angstrom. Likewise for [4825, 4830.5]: 4825.52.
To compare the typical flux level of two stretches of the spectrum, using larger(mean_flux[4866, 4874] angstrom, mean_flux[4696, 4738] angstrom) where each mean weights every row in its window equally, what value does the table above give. 16.0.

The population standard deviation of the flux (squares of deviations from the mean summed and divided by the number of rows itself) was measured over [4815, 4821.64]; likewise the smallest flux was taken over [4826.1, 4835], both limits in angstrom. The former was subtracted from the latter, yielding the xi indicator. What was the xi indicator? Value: 14.8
